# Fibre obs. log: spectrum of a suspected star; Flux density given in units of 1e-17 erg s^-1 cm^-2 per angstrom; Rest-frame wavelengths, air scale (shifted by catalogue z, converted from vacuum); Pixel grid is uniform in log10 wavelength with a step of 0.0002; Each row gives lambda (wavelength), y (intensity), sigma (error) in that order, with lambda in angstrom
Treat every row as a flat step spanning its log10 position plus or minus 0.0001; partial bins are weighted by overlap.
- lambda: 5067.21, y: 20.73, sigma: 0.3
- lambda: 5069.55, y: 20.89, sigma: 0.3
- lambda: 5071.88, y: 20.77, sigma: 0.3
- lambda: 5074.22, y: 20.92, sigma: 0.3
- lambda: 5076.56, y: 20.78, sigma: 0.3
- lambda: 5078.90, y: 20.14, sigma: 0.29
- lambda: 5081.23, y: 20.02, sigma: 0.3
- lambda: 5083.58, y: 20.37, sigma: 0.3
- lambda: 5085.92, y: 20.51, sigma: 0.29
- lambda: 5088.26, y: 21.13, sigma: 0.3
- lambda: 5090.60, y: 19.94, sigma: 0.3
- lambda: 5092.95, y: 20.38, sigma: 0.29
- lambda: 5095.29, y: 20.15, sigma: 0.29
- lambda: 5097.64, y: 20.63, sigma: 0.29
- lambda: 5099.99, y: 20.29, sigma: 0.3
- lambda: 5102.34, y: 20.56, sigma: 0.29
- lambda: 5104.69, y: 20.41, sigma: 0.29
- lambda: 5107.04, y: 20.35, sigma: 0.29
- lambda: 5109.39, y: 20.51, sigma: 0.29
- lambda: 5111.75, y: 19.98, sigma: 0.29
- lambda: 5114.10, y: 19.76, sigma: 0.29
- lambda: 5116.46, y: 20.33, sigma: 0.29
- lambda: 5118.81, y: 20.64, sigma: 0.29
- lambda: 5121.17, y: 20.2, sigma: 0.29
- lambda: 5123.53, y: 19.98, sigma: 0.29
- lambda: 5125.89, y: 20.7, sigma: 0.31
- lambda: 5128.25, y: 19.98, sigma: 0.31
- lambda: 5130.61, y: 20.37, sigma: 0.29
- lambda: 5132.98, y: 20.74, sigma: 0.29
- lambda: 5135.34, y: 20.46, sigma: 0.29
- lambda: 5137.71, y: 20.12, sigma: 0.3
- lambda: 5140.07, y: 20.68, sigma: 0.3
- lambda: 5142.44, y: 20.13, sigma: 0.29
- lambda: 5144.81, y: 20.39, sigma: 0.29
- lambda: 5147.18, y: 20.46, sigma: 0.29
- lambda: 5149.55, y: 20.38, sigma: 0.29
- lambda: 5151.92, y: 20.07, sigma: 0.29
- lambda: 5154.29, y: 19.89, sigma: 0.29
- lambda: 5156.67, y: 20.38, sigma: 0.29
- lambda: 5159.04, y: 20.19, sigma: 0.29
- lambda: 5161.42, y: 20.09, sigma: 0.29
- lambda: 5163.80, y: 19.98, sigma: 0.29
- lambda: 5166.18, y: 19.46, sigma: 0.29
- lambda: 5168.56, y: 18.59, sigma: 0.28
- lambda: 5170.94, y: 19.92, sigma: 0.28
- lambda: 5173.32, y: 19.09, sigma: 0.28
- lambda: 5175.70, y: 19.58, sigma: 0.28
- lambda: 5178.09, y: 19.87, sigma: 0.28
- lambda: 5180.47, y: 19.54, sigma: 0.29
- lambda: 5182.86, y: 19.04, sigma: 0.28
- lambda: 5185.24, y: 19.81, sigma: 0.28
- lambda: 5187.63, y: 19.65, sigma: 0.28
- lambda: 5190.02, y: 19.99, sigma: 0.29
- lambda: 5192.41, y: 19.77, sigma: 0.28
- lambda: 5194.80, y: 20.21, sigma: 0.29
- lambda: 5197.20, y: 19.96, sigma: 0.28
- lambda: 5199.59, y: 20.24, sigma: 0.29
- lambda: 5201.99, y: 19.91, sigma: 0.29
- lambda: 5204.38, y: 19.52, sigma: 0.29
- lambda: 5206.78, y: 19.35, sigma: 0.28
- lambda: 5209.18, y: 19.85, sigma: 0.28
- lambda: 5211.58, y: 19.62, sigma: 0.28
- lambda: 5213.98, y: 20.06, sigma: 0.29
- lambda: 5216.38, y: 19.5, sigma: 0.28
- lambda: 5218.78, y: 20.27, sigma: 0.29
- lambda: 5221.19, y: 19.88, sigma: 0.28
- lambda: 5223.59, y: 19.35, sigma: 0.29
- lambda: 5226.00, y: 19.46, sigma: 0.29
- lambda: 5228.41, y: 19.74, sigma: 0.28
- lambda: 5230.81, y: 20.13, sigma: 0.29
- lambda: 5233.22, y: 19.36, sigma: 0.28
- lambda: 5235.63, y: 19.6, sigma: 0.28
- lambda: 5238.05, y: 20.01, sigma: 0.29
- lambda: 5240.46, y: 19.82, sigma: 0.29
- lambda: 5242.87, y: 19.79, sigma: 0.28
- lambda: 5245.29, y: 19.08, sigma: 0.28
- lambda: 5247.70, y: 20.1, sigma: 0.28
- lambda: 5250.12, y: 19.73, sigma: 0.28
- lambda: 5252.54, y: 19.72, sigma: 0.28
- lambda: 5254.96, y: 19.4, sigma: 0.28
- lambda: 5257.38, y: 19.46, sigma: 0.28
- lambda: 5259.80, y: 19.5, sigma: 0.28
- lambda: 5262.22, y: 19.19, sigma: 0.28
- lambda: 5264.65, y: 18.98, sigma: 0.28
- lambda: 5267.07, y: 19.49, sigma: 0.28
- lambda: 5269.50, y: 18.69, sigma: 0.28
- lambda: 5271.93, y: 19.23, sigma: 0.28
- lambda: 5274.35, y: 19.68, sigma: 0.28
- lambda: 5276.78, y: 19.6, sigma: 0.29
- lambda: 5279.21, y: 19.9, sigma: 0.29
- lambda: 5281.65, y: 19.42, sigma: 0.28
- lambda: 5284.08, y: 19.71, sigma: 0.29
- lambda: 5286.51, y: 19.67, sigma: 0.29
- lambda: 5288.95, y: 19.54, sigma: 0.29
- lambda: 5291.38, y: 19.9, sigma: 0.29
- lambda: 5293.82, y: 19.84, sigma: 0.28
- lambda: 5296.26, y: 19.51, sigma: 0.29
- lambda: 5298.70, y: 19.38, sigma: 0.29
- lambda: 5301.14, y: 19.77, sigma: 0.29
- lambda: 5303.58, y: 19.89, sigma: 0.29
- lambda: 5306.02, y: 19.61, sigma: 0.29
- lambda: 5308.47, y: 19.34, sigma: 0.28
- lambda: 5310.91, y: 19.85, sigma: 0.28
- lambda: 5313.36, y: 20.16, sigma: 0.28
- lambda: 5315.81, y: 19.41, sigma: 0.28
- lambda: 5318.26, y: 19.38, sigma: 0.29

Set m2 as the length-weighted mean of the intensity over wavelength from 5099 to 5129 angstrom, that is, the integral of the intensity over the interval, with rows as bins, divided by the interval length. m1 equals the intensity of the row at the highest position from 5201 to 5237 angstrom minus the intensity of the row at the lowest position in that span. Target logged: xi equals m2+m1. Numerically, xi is 20.0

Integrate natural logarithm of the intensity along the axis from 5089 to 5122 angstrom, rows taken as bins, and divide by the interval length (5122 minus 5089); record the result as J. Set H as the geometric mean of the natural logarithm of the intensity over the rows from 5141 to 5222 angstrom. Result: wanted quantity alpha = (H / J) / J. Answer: 0.330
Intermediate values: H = 2.99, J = 3.01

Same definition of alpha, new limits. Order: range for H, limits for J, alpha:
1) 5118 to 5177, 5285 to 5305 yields 0.338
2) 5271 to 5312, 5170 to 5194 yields 0.336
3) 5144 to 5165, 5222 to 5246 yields 0.339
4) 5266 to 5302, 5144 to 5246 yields 0.334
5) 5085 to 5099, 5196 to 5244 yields 0.339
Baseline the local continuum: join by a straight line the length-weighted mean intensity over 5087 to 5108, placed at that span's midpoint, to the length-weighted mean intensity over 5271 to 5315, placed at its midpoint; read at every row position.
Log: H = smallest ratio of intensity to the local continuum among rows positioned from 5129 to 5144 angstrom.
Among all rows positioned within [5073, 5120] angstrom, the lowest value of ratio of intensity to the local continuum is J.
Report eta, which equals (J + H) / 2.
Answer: 0.981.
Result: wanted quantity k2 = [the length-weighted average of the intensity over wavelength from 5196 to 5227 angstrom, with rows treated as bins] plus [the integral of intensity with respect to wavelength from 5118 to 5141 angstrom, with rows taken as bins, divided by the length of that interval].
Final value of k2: 40.15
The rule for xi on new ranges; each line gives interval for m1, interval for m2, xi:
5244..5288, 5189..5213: 20.4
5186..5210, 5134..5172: 20.3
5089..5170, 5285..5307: 18.3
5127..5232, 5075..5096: 20.5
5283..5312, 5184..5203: 20.1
